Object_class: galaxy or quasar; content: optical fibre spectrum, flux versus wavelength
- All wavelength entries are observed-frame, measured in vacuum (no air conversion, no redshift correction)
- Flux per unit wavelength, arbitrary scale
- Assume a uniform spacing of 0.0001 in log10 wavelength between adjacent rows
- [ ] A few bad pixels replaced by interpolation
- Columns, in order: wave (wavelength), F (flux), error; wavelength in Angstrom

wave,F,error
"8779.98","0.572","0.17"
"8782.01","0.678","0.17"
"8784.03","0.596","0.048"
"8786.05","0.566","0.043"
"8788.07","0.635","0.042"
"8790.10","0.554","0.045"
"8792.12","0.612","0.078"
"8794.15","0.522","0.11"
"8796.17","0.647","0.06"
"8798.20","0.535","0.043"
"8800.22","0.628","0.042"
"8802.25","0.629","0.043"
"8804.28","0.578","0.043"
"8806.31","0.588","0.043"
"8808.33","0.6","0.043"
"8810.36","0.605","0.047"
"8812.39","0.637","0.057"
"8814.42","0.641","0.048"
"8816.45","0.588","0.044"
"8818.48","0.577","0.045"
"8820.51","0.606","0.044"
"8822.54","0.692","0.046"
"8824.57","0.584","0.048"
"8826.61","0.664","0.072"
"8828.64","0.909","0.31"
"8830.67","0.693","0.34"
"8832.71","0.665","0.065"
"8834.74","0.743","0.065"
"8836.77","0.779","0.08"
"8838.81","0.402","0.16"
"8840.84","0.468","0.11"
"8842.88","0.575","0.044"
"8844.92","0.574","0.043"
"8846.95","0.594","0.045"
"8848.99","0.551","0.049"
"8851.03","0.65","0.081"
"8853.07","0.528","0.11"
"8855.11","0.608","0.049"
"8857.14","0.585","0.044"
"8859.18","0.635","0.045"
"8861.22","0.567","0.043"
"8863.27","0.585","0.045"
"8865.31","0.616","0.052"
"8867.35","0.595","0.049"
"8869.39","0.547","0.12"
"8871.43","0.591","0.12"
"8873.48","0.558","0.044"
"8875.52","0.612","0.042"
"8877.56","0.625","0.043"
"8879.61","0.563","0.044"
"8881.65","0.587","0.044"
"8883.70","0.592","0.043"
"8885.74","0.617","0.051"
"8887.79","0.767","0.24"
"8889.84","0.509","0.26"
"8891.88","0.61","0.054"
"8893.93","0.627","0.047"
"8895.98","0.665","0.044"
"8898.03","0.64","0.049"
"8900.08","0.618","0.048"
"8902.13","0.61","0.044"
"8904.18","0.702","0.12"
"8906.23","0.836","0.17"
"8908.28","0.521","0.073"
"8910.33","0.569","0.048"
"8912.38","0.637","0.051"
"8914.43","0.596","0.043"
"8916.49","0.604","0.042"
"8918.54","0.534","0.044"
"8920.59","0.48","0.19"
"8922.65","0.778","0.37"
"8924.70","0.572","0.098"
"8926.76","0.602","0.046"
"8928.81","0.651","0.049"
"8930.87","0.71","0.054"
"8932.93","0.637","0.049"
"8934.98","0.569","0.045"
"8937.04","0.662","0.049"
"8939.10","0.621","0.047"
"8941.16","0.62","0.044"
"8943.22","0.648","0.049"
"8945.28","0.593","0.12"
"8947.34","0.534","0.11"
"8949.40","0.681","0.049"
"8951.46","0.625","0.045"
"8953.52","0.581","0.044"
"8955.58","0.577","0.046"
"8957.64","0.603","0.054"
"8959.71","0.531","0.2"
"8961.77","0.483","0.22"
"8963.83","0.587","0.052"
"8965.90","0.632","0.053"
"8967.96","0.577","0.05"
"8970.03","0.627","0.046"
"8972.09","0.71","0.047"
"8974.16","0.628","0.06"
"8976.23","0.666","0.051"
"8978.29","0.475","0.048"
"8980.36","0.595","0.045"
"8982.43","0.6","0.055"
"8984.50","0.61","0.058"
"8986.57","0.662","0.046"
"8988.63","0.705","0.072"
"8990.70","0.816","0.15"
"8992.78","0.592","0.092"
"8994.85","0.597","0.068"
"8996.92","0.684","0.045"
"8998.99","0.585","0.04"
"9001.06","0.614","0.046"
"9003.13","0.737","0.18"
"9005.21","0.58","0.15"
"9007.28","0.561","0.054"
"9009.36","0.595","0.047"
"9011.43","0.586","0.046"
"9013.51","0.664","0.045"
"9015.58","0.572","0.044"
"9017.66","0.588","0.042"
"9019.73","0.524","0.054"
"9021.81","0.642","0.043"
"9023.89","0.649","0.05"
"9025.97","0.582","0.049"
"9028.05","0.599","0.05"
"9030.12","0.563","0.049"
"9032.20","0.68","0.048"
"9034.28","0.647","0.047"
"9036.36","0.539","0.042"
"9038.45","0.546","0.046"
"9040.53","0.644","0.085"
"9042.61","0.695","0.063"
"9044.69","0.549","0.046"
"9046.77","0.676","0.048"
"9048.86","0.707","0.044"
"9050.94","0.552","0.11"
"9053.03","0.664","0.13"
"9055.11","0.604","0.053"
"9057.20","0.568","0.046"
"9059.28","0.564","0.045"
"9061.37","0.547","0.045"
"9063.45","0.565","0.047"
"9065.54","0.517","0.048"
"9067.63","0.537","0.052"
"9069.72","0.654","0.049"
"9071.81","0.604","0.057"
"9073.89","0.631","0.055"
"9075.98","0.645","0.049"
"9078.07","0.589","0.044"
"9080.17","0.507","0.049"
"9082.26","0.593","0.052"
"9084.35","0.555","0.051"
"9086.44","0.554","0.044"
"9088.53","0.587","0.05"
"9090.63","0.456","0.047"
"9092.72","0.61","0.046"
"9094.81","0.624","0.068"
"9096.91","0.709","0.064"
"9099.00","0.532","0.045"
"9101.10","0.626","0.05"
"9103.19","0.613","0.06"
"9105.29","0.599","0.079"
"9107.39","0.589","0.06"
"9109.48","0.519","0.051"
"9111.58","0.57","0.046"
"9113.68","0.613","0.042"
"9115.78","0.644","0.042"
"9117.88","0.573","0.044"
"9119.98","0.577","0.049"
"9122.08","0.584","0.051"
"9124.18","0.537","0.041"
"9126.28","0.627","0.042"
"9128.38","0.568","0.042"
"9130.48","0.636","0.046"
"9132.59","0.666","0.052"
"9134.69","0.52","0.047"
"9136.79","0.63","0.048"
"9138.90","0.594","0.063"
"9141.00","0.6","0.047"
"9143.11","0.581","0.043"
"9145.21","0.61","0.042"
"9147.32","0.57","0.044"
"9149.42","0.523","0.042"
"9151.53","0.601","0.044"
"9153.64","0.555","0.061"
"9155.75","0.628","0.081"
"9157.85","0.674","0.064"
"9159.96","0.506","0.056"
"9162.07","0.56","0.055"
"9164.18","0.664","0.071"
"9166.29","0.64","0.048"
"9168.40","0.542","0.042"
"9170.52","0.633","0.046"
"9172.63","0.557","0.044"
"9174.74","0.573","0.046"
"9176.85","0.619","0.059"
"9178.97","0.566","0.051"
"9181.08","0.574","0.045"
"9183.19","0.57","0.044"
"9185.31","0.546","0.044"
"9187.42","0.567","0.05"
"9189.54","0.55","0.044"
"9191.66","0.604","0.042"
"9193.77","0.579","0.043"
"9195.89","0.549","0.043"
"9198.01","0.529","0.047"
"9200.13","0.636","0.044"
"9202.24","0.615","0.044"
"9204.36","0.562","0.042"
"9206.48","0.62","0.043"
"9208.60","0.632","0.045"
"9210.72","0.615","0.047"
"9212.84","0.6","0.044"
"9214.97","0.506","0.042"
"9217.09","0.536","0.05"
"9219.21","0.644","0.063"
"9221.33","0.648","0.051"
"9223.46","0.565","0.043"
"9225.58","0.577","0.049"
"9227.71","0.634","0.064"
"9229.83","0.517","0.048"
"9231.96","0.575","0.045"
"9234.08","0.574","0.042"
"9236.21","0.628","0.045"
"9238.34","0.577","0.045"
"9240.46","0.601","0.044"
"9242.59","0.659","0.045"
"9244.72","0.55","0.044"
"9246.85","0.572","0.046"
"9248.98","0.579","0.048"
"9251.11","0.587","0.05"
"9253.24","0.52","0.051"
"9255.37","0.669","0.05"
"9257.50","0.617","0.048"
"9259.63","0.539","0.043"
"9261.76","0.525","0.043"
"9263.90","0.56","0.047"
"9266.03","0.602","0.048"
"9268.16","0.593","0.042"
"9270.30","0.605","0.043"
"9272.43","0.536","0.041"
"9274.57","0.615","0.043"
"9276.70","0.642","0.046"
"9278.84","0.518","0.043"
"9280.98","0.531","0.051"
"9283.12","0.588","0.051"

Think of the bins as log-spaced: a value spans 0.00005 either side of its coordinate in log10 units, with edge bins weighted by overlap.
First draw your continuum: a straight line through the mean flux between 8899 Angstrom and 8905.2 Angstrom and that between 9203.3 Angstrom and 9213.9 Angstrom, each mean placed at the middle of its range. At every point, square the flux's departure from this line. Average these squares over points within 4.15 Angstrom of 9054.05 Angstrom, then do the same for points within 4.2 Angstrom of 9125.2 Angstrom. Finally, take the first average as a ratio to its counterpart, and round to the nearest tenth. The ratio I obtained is 1.1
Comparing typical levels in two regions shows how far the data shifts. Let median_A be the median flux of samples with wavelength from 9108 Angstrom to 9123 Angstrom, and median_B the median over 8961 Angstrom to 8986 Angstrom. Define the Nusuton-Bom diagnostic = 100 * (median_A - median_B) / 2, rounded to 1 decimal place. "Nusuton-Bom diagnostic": -1.4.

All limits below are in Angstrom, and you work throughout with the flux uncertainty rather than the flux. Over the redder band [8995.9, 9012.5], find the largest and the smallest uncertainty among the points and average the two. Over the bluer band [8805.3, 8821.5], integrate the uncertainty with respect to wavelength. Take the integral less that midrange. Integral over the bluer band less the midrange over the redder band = 0.64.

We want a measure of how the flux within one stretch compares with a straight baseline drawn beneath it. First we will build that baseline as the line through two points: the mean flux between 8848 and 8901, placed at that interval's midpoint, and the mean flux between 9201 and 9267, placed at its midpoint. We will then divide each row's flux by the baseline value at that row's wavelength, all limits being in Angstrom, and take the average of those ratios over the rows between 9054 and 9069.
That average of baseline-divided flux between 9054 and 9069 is 0.94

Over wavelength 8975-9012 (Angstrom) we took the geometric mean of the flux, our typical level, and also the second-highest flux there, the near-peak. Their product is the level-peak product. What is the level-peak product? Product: 0.46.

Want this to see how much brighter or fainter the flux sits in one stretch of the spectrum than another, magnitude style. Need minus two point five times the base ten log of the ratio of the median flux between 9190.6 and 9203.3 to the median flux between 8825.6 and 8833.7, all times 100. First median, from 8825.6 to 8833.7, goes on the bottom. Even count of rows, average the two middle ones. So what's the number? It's 15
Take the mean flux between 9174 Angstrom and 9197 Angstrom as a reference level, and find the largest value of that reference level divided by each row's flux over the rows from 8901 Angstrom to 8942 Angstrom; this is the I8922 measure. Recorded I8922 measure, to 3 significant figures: 1.19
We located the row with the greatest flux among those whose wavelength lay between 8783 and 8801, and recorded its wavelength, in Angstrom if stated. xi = 8796.17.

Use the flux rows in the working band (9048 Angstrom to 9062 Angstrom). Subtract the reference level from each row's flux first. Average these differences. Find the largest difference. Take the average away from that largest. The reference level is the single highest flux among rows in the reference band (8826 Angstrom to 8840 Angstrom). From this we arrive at 0.11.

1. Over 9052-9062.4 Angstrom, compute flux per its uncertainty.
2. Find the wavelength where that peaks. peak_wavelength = 9059.28 Angstrom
